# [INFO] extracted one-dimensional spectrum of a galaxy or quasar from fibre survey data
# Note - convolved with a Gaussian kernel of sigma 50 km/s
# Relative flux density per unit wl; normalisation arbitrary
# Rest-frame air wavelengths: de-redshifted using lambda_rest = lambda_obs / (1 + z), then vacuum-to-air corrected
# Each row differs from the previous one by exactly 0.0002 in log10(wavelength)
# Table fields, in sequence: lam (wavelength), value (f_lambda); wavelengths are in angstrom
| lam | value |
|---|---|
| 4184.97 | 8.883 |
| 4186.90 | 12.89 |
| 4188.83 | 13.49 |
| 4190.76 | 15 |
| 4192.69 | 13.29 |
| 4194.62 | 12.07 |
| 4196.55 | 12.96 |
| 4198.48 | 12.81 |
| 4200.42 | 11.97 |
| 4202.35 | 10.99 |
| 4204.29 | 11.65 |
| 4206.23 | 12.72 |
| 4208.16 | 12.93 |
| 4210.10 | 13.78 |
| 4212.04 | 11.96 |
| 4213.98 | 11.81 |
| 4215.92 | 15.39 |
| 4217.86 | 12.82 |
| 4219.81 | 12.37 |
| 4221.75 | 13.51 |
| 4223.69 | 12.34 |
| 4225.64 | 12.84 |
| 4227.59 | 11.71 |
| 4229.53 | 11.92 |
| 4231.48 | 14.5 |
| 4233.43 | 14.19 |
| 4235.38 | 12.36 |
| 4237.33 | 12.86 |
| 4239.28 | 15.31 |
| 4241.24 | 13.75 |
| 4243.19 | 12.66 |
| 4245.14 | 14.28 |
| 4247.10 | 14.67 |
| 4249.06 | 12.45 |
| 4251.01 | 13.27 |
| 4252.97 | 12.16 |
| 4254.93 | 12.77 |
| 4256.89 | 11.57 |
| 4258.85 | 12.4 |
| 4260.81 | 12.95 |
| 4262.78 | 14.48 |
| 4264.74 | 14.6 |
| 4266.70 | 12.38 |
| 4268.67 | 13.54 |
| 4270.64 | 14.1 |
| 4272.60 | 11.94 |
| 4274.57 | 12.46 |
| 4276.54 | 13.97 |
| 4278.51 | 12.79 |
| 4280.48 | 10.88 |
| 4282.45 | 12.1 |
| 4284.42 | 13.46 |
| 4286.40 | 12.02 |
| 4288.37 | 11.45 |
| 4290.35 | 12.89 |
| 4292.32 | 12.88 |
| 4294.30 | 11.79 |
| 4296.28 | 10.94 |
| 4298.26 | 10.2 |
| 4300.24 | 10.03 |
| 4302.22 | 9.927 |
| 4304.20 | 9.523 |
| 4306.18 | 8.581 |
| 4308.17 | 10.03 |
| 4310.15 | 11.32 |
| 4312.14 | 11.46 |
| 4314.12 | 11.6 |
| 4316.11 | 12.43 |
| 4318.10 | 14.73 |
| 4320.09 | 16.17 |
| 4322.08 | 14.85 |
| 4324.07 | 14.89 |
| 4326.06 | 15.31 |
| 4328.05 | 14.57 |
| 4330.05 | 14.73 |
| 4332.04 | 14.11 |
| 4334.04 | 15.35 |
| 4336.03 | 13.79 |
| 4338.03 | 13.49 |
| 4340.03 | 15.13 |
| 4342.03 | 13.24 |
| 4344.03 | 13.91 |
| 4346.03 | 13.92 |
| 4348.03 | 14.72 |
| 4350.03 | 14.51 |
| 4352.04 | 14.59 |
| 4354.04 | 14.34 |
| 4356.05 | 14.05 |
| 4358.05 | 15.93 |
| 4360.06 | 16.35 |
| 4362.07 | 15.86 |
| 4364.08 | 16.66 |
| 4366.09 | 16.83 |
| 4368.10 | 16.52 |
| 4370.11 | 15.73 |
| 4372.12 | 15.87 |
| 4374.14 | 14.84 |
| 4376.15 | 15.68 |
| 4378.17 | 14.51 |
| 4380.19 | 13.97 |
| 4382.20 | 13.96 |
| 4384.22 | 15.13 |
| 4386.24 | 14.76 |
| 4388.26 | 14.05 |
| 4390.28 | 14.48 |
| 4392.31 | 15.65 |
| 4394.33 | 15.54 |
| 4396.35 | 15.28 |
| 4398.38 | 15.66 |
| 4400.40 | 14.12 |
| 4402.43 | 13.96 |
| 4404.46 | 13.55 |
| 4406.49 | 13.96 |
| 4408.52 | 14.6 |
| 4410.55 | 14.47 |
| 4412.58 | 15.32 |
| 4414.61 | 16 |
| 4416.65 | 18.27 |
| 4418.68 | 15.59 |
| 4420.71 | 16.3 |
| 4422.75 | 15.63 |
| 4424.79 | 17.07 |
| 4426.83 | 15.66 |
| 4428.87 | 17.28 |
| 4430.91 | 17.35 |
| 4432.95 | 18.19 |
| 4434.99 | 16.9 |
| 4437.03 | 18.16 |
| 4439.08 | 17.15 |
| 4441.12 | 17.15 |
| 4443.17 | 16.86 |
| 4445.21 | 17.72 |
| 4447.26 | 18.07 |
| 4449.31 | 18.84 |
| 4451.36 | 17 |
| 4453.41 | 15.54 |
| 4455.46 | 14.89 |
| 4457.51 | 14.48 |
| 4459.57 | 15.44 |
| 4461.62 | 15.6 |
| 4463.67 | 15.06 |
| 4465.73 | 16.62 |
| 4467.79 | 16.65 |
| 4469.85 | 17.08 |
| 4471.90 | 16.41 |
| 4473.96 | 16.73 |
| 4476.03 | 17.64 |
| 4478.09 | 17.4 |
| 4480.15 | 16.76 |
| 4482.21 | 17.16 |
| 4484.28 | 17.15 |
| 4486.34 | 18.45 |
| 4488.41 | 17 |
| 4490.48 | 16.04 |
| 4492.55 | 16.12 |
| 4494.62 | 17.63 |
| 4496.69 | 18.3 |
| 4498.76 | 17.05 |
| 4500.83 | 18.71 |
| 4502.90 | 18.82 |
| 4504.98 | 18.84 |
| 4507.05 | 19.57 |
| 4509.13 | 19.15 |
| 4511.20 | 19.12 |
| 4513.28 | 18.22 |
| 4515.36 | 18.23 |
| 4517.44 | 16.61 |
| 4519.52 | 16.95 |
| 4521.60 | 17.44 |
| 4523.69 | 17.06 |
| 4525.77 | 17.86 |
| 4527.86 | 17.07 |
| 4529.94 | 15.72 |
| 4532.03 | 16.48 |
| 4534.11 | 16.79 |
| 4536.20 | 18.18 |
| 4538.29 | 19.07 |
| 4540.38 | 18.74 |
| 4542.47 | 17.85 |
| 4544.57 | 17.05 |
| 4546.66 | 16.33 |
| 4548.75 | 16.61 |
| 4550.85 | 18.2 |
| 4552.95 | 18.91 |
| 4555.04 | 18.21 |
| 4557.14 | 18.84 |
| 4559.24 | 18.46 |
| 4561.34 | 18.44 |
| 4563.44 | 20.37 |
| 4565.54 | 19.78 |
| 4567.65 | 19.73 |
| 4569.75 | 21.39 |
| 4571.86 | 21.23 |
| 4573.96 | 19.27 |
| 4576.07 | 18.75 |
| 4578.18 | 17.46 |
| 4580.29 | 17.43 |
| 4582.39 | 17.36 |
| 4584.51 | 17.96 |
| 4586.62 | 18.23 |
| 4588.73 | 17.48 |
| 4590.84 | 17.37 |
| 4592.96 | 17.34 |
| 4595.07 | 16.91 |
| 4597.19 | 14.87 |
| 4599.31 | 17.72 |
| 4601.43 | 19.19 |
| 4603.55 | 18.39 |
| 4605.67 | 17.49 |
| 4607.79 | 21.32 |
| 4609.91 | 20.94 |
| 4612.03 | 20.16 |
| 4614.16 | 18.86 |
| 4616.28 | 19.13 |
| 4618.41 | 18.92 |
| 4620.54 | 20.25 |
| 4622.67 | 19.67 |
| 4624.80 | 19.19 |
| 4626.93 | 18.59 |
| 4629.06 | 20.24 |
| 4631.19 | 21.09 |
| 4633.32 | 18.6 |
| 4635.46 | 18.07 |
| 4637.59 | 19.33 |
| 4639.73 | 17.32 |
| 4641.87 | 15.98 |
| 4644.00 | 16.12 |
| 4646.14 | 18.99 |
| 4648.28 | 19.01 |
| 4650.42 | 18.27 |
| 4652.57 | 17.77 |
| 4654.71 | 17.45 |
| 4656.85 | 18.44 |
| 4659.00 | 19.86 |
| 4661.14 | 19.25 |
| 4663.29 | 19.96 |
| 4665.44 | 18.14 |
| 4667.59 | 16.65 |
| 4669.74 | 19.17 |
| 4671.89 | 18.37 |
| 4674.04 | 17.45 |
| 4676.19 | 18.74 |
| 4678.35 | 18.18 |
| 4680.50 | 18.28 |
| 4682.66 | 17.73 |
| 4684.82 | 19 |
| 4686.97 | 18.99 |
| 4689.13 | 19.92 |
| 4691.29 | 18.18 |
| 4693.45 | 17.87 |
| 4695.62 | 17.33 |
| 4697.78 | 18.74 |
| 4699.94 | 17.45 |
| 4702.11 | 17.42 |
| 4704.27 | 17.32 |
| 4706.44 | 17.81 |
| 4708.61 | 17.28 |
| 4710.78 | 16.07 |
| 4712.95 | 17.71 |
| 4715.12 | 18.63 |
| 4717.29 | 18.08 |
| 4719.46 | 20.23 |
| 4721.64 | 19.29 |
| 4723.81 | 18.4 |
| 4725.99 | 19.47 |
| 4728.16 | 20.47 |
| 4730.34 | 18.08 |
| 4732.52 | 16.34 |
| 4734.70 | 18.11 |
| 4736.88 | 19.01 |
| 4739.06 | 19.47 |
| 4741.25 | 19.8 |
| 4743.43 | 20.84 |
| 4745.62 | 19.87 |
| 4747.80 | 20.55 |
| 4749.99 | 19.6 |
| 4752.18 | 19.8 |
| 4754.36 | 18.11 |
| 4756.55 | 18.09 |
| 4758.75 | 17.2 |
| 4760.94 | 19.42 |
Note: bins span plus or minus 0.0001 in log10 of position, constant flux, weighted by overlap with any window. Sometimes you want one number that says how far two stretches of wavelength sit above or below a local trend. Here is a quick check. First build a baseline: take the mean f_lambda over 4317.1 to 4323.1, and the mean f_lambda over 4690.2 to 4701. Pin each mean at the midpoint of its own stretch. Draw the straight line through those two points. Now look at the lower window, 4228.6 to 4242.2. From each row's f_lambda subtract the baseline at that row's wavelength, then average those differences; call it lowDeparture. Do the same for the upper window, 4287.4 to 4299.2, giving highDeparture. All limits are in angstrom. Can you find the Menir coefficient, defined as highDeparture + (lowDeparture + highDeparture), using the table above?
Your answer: -7.8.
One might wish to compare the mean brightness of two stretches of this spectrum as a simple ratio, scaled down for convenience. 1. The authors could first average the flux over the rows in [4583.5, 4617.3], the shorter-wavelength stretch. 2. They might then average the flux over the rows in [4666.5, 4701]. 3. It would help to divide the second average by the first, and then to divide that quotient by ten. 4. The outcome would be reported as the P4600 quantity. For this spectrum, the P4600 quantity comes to 0.100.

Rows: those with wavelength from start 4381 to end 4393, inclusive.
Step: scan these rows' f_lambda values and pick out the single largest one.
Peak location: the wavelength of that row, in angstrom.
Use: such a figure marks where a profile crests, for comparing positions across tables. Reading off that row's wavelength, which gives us 4392.31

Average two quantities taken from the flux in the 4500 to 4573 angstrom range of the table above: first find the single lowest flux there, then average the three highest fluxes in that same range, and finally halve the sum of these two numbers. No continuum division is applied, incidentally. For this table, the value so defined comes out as 18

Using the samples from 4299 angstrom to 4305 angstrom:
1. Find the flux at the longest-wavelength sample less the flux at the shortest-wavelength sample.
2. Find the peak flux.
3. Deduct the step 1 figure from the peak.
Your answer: 11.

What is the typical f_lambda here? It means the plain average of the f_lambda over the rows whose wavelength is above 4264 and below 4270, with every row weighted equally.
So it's 13.5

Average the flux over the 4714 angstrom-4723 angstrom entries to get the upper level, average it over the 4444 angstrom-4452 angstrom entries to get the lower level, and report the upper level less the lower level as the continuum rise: 1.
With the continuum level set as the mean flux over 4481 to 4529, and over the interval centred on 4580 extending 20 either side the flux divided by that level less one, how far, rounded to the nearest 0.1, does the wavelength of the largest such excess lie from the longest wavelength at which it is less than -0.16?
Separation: 27.4 angstrom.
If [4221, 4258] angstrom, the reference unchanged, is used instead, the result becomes 17.6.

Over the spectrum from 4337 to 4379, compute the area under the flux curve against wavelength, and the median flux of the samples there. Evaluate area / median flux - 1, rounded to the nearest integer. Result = 42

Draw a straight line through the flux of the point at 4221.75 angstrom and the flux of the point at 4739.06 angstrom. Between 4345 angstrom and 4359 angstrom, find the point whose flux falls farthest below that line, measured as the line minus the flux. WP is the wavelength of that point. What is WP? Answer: 4346.03 angstrom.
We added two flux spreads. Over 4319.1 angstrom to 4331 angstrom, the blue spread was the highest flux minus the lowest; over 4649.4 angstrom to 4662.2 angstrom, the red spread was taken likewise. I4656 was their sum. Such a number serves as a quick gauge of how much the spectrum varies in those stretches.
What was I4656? 4.0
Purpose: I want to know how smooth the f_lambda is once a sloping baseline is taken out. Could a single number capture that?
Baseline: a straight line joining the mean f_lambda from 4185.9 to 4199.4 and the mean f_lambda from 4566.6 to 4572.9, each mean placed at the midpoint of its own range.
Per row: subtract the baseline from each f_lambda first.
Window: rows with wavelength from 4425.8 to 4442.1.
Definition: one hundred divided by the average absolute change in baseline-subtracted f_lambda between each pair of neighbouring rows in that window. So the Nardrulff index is 116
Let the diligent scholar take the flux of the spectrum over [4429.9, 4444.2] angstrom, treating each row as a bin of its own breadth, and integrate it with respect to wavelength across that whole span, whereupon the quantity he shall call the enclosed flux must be 249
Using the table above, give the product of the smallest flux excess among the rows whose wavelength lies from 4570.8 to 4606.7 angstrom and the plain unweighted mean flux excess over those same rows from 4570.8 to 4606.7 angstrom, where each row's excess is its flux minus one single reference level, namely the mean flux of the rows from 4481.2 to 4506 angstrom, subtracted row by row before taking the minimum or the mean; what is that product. -1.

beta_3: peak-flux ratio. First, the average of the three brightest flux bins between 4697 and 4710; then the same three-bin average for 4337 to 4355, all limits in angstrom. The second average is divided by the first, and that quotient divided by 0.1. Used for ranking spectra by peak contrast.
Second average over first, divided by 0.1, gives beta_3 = 8.2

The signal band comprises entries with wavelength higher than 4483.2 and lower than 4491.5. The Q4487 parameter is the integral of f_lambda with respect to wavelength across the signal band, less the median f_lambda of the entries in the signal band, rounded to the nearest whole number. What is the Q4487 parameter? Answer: 125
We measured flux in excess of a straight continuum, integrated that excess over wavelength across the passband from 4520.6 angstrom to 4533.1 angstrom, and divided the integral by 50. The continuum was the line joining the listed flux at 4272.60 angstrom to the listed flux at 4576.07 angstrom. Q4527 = -0.2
